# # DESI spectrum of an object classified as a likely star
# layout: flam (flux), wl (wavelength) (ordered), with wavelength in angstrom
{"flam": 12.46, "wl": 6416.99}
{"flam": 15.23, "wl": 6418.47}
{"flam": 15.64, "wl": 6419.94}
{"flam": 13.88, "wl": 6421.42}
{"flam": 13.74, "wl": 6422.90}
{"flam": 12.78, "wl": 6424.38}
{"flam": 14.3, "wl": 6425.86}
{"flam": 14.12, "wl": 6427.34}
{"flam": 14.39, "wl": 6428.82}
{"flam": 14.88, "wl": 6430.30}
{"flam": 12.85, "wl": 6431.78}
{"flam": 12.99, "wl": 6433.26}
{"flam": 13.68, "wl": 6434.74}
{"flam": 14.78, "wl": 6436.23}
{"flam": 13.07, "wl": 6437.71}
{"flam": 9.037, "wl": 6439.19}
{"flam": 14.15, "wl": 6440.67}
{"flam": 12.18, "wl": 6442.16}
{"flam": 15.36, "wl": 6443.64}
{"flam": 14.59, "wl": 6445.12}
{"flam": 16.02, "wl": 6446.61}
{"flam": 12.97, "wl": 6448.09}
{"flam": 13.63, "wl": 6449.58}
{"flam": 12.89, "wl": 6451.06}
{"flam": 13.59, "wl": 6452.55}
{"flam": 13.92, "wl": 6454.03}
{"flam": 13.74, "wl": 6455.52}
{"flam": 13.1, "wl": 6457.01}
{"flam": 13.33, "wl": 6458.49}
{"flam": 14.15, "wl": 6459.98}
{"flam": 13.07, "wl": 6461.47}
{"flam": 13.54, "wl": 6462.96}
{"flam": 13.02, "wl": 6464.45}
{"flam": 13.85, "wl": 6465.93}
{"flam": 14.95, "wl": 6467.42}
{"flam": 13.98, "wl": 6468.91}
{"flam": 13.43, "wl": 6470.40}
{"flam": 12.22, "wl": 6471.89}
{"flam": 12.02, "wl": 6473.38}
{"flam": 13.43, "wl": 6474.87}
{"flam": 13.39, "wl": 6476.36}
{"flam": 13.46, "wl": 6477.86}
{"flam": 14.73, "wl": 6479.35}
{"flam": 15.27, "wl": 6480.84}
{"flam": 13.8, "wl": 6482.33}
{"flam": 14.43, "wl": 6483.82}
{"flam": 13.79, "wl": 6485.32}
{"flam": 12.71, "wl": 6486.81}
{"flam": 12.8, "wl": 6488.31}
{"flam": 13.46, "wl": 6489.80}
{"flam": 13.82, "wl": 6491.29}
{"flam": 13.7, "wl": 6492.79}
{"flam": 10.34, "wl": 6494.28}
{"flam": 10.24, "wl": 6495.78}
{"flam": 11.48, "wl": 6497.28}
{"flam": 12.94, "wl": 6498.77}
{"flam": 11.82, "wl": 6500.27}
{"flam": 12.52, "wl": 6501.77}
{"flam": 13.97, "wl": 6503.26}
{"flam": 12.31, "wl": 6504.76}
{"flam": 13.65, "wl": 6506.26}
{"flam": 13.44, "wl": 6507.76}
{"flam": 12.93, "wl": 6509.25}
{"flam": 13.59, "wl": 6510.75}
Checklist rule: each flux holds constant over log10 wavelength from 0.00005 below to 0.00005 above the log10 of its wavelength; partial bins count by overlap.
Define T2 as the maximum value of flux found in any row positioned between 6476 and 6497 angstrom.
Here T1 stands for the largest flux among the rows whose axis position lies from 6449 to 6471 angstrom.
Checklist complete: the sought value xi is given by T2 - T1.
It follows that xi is 0.3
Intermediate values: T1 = 14.95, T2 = 15.27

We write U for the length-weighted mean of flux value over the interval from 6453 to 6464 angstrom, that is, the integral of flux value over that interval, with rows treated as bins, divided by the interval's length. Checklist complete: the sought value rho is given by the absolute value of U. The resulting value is 13.5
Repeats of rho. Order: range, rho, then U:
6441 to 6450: 14.1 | 14.1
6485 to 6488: 13.1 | 13.1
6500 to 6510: 13.0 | 13.0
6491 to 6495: 12.5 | 12.5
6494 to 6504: 12.0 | 12.0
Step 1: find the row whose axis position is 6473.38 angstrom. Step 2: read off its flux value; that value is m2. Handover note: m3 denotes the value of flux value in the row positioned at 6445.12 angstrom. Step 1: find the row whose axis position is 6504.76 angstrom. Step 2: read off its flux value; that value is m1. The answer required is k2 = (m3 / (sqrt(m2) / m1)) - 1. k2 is 50.8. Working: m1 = 12.31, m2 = 12.02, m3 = 14.59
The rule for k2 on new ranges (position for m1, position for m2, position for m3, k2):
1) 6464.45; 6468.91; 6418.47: 52.0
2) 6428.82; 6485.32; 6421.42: 52.8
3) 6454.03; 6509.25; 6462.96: 51.4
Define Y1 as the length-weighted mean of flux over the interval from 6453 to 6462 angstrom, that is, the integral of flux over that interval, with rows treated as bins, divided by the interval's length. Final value 13.6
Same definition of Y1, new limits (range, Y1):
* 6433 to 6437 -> 13.9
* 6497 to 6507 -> 12.7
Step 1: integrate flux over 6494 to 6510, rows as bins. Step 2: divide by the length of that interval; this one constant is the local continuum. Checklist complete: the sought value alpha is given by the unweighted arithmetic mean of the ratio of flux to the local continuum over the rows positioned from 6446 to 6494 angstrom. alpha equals 1.10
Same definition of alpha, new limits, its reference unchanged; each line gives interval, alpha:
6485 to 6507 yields 1.02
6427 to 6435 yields 1.12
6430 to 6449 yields 1.10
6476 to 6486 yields 1.14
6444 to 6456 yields 1.12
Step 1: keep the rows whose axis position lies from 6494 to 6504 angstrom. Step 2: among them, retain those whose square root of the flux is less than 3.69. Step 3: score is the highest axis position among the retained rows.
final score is 6501.77 angstrom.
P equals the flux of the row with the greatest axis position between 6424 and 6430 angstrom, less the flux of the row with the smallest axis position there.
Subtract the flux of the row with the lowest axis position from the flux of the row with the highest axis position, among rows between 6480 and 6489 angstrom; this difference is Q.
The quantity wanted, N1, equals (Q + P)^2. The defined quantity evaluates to 0.7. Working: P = 1.6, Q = -2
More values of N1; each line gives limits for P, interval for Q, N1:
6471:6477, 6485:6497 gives 5.7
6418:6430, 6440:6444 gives 0.1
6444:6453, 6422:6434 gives 3.1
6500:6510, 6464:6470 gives 4.3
